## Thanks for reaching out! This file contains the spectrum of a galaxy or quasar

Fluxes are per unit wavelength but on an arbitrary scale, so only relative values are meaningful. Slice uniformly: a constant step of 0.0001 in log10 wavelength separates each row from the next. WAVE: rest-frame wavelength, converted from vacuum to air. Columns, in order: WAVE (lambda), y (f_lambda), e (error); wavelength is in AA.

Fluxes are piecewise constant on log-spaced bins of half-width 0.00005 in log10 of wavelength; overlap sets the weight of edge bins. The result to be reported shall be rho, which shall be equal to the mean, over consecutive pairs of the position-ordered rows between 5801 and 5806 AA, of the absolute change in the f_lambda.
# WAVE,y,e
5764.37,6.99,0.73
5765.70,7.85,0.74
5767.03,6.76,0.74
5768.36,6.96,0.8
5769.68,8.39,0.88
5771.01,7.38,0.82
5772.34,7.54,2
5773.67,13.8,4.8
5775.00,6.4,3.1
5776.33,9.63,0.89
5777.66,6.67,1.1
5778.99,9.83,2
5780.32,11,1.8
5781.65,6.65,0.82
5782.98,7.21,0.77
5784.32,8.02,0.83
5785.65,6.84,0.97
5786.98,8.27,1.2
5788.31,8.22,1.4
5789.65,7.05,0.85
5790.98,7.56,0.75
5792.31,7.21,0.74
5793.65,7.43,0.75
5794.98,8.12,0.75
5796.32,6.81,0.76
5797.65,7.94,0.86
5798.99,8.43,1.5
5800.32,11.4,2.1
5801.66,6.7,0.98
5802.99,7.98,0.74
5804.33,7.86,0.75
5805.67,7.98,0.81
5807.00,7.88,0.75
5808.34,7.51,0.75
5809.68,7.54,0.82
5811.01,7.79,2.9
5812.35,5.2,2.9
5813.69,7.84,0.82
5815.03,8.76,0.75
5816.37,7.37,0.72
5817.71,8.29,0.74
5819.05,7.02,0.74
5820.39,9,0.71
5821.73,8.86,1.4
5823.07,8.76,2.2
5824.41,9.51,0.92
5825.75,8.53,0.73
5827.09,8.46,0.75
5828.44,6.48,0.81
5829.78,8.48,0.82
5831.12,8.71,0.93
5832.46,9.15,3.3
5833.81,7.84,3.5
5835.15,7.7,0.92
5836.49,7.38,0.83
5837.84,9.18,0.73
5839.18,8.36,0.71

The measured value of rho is 0.5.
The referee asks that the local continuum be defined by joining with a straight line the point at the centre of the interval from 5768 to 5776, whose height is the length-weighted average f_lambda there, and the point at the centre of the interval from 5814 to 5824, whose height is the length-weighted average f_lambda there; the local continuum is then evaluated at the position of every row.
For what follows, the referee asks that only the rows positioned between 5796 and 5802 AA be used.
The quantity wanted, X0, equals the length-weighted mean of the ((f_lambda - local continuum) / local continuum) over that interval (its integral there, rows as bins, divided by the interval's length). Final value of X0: 0.00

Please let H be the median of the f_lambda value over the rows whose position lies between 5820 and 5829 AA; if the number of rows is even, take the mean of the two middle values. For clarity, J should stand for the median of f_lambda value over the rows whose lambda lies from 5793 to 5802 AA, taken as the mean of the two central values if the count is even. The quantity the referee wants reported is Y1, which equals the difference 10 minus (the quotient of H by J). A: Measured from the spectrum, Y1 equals 8.90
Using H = 8.8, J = 7.94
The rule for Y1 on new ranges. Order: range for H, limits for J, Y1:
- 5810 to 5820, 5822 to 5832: 9.09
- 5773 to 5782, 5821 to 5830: 8.87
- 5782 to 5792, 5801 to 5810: 9.04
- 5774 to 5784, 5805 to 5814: 9.07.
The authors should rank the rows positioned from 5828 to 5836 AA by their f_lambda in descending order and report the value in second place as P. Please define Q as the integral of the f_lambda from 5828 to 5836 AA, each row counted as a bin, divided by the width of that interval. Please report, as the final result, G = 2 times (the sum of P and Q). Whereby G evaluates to 34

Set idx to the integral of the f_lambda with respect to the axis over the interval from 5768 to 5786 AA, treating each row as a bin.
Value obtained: 150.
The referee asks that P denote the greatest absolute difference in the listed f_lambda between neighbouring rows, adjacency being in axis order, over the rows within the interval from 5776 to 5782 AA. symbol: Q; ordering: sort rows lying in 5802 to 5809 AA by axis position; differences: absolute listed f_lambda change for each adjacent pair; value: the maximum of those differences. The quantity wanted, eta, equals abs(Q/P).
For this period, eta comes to 0.1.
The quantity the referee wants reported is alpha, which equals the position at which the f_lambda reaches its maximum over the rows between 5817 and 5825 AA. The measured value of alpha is 5824.41 AA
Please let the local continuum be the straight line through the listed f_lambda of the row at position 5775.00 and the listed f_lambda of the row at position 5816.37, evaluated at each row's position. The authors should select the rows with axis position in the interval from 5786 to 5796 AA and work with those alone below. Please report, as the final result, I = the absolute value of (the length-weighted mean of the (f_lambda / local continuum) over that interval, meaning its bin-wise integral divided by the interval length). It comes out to 1.13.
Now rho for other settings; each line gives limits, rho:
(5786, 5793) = 0.5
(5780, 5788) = 1.7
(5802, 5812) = 0.2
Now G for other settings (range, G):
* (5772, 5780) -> 38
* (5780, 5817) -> 38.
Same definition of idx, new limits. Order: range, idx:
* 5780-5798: 138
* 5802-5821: 146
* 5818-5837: 157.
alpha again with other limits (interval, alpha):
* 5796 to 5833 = 5800.32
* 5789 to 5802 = 5800.32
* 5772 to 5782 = 5773.67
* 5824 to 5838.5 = 5824.41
